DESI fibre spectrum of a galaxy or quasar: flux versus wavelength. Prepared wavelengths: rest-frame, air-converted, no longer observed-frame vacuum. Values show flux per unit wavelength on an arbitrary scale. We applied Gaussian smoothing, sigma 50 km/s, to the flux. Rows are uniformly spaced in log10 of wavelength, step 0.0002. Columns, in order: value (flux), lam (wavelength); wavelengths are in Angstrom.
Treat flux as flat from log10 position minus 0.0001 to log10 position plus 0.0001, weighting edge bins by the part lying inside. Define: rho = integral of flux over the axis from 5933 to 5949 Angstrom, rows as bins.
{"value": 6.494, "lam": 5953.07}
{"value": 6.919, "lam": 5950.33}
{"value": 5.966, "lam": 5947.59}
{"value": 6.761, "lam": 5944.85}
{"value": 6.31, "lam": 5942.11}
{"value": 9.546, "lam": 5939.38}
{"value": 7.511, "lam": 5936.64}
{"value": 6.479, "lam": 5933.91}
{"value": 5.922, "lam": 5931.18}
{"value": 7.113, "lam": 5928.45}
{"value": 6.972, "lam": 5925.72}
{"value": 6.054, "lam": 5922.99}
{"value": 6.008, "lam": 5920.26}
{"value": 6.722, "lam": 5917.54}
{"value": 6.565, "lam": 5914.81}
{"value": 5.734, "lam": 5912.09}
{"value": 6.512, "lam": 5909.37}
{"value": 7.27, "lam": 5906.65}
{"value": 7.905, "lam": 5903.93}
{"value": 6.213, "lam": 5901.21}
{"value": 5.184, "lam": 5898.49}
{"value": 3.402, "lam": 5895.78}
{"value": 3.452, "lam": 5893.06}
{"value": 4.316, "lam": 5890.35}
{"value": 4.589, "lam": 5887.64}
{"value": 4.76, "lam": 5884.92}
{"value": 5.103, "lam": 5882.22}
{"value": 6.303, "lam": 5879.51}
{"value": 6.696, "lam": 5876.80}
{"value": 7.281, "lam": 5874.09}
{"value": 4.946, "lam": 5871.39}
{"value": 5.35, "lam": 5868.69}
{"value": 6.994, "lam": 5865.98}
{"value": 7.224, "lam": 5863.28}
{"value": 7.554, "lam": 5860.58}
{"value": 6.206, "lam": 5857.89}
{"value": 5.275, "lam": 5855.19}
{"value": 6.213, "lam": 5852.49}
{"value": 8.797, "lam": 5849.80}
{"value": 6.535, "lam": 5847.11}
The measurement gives 114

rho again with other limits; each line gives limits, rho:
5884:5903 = 88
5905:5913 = 53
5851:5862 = 70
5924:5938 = 95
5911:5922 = 69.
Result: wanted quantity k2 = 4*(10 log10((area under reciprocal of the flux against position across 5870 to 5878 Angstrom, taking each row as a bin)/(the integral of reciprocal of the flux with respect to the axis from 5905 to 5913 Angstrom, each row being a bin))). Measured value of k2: 1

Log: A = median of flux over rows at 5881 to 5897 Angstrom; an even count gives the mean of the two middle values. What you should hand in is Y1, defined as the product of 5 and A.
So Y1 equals 22.3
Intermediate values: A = 4.5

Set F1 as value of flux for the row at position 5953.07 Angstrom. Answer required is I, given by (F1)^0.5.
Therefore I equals 2.55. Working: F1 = 6.494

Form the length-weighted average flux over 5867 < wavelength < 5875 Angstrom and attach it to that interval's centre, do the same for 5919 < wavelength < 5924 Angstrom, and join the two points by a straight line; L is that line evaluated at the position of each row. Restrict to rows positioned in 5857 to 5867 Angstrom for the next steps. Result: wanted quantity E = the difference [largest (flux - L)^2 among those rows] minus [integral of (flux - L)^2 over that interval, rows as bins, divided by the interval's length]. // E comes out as 1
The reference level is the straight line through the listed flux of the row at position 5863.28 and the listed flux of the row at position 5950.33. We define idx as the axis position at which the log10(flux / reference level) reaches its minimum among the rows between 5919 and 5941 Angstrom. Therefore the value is 5931.18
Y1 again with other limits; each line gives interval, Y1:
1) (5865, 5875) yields 30.9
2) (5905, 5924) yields 32.6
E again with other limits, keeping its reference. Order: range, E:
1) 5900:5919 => 3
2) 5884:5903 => 4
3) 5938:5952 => 9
